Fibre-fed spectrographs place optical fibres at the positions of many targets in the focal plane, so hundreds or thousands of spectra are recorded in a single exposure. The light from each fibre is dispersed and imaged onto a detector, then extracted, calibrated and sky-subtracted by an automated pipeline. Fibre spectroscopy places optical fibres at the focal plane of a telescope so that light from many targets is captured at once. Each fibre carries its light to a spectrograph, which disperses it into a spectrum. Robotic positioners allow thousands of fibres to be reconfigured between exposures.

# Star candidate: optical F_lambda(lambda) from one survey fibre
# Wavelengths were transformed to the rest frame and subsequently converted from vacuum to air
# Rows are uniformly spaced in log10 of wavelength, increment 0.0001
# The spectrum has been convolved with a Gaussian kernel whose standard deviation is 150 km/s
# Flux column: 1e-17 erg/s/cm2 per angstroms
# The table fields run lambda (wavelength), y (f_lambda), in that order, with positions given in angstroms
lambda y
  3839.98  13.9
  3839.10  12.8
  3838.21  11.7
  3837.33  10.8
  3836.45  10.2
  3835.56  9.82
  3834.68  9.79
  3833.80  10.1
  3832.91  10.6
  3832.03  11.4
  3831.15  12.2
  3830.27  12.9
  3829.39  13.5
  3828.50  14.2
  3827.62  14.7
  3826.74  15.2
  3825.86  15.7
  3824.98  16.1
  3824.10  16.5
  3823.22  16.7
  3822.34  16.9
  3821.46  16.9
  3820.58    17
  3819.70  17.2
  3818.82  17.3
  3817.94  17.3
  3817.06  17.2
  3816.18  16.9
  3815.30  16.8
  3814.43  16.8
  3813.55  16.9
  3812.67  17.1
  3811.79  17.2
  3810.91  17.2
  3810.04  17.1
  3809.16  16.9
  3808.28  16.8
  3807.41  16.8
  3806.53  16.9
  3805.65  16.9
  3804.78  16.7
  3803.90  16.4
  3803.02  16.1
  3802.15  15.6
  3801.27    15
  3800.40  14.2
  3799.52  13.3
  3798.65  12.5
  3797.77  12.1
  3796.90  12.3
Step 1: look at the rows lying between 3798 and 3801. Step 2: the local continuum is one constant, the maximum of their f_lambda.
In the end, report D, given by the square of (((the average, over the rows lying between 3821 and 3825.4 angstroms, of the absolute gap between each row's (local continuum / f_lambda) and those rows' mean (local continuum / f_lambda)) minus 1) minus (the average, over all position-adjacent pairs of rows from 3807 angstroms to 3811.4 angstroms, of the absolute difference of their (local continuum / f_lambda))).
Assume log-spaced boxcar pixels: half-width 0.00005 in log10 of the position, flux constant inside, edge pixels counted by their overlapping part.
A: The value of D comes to 0.98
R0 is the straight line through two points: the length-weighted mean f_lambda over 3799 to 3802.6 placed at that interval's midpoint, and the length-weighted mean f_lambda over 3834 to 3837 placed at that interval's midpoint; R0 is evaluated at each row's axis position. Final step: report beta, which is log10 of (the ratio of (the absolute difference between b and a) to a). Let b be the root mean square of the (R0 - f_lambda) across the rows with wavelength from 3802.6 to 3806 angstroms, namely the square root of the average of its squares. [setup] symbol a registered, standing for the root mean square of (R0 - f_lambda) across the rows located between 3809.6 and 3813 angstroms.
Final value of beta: -0.43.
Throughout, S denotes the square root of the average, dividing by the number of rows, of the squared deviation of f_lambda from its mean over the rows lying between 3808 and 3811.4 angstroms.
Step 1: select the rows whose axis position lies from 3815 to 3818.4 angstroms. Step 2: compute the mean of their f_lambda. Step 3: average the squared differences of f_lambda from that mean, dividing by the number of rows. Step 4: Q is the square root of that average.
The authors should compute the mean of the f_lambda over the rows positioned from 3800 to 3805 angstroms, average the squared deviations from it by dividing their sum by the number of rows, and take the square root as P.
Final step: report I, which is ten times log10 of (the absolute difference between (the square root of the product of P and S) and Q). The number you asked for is -7.9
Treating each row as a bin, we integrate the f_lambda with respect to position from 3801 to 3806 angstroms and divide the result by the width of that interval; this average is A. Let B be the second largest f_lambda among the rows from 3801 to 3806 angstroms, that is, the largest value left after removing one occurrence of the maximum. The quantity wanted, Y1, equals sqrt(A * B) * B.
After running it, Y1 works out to 274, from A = 16.1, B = 16.7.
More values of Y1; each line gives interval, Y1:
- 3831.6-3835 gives 112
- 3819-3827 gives 285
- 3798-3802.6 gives 218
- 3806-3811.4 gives 291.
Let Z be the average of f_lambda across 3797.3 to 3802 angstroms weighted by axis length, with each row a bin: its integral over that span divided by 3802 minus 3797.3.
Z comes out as 13.5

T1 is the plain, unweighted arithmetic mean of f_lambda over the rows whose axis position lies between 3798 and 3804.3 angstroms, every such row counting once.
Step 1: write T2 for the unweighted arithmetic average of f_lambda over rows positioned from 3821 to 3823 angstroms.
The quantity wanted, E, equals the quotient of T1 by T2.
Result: 0.87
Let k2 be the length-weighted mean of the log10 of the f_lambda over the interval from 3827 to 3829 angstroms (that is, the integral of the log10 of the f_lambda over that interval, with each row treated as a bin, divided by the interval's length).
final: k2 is 1.16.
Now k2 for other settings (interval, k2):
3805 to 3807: 1.23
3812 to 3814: 1.23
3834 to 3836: 1.00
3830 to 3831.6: 1.10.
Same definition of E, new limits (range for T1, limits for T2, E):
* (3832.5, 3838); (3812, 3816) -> 0.60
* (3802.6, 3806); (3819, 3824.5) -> 0.98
